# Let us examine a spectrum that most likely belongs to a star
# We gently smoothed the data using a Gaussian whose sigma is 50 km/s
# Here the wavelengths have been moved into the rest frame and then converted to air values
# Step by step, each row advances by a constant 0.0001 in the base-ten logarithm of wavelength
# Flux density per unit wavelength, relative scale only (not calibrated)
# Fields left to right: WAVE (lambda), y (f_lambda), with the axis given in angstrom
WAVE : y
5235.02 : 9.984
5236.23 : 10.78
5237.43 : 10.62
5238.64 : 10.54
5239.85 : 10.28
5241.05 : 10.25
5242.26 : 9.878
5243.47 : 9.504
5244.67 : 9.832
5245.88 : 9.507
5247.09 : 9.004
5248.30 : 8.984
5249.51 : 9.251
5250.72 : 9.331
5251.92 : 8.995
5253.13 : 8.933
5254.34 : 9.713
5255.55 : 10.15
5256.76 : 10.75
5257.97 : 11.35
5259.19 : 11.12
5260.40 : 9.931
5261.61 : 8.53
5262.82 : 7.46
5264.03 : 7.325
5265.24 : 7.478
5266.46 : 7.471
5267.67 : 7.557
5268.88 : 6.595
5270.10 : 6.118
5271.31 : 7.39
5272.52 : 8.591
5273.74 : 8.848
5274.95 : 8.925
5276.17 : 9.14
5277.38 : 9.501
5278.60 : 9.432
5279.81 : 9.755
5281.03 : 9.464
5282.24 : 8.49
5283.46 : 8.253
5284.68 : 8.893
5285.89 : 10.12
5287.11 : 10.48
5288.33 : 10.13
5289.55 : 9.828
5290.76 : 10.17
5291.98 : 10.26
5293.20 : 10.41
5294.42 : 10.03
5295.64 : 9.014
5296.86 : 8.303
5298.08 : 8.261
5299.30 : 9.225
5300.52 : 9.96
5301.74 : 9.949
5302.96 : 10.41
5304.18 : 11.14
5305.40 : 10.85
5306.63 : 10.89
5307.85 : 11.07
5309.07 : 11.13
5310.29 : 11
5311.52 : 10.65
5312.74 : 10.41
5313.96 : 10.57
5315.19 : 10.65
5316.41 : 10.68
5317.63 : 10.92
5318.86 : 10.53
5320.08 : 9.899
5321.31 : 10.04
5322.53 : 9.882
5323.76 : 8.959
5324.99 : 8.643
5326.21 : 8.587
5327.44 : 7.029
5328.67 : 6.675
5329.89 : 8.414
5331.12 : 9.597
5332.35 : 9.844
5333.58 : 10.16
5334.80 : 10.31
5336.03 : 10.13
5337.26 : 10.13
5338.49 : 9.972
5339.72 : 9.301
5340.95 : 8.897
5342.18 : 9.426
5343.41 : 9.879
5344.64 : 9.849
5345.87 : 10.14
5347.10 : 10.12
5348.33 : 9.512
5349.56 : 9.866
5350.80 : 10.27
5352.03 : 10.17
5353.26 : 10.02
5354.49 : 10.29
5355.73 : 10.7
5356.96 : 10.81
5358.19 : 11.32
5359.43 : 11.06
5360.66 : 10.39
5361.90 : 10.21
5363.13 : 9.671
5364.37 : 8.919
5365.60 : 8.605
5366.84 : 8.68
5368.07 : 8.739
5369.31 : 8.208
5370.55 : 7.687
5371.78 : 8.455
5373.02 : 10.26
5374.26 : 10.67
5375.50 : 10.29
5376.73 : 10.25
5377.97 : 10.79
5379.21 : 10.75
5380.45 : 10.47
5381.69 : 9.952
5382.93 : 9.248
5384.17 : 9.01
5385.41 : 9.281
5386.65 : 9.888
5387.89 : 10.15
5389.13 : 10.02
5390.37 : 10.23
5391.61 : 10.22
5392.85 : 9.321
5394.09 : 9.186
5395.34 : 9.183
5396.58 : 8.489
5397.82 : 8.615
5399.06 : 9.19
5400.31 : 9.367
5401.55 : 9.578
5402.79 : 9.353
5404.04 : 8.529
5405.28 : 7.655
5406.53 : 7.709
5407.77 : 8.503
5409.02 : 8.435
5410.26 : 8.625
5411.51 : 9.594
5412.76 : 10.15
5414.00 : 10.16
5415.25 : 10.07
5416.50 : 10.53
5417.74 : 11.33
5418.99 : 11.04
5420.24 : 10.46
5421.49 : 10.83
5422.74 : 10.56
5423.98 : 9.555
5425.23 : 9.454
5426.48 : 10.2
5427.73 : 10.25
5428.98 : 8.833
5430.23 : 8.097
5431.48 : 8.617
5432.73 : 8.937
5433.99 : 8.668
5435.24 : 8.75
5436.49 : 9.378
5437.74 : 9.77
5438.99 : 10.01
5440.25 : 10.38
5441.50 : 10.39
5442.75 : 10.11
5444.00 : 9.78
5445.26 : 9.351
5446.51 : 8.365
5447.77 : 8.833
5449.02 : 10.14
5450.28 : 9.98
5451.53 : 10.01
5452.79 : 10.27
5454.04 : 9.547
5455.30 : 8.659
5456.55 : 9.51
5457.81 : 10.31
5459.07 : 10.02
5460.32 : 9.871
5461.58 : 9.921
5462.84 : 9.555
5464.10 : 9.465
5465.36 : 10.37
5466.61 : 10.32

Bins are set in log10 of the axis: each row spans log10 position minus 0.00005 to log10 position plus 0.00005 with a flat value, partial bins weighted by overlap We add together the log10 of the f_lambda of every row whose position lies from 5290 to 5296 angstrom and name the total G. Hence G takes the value 4.99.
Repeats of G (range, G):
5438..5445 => 5.03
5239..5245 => 4.99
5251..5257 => 4.93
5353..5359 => 5.13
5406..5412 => 4.66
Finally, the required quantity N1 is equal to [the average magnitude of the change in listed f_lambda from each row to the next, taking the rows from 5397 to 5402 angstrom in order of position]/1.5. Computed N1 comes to 0.21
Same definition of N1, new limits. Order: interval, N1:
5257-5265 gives 0.54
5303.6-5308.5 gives 0.11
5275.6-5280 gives 0.17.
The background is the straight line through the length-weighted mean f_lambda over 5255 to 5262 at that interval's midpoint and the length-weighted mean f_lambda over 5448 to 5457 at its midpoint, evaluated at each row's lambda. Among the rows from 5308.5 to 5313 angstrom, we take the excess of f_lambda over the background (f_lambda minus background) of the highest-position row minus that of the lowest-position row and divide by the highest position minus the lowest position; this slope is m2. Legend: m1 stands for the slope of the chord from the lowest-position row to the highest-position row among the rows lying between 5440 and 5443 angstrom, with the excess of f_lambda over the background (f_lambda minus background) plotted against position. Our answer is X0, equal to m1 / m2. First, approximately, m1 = -0.10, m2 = -0.19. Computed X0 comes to 0.5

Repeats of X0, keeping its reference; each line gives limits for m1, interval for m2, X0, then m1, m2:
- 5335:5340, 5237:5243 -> 1.5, -0.22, -0.15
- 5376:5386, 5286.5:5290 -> 0.4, -0.11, -0.26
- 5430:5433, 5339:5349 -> 12.2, 0.34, 0.03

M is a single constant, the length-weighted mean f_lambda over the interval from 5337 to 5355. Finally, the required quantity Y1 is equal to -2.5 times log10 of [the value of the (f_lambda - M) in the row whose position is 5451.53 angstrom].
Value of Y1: 2.0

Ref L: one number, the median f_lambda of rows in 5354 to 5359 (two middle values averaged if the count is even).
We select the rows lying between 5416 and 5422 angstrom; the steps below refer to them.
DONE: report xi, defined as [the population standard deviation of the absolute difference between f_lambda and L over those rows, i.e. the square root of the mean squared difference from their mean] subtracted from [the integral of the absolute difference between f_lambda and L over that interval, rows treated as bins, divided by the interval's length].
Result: 0.13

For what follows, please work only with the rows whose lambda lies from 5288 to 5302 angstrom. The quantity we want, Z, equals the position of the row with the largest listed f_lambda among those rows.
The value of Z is 5293.20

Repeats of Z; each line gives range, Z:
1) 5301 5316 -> 5304.18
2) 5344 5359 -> 5358.19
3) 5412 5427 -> 5417.74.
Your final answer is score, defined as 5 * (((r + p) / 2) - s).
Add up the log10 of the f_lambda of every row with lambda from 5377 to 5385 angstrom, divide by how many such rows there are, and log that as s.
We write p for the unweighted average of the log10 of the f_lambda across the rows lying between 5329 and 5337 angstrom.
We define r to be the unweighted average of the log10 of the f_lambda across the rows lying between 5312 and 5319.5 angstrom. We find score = 0.03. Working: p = 0.988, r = 1.03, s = 1.00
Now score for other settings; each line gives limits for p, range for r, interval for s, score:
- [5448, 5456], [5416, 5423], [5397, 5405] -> 0.26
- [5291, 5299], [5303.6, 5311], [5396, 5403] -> 0.24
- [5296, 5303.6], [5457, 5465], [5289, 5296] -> -0.08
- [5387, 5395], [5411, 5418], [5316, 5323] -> -0.05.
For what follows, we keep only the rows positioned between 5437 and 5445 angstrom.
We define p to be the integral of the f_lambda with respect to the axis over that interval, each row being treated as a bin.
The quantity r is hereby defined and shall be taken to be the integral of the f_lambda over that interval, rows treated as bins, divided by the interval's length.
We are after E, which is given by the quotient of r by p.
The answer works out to 0.125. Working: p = 80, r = 10.0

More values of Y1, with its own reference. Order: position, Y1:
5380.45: 0.5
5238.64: 0.4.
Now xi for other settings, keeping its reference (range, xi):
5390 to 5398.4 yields 0.82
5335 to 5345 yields 0.62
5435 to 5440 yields 0.68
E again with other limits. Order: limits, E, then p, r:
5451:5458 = 0.143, 68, 9.7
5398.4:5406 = 0.132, 68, 8.9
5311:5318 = 0.143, 75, 10.7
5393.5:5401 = 0.133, 68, 9.0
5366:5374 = 0.125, 70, 8.8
